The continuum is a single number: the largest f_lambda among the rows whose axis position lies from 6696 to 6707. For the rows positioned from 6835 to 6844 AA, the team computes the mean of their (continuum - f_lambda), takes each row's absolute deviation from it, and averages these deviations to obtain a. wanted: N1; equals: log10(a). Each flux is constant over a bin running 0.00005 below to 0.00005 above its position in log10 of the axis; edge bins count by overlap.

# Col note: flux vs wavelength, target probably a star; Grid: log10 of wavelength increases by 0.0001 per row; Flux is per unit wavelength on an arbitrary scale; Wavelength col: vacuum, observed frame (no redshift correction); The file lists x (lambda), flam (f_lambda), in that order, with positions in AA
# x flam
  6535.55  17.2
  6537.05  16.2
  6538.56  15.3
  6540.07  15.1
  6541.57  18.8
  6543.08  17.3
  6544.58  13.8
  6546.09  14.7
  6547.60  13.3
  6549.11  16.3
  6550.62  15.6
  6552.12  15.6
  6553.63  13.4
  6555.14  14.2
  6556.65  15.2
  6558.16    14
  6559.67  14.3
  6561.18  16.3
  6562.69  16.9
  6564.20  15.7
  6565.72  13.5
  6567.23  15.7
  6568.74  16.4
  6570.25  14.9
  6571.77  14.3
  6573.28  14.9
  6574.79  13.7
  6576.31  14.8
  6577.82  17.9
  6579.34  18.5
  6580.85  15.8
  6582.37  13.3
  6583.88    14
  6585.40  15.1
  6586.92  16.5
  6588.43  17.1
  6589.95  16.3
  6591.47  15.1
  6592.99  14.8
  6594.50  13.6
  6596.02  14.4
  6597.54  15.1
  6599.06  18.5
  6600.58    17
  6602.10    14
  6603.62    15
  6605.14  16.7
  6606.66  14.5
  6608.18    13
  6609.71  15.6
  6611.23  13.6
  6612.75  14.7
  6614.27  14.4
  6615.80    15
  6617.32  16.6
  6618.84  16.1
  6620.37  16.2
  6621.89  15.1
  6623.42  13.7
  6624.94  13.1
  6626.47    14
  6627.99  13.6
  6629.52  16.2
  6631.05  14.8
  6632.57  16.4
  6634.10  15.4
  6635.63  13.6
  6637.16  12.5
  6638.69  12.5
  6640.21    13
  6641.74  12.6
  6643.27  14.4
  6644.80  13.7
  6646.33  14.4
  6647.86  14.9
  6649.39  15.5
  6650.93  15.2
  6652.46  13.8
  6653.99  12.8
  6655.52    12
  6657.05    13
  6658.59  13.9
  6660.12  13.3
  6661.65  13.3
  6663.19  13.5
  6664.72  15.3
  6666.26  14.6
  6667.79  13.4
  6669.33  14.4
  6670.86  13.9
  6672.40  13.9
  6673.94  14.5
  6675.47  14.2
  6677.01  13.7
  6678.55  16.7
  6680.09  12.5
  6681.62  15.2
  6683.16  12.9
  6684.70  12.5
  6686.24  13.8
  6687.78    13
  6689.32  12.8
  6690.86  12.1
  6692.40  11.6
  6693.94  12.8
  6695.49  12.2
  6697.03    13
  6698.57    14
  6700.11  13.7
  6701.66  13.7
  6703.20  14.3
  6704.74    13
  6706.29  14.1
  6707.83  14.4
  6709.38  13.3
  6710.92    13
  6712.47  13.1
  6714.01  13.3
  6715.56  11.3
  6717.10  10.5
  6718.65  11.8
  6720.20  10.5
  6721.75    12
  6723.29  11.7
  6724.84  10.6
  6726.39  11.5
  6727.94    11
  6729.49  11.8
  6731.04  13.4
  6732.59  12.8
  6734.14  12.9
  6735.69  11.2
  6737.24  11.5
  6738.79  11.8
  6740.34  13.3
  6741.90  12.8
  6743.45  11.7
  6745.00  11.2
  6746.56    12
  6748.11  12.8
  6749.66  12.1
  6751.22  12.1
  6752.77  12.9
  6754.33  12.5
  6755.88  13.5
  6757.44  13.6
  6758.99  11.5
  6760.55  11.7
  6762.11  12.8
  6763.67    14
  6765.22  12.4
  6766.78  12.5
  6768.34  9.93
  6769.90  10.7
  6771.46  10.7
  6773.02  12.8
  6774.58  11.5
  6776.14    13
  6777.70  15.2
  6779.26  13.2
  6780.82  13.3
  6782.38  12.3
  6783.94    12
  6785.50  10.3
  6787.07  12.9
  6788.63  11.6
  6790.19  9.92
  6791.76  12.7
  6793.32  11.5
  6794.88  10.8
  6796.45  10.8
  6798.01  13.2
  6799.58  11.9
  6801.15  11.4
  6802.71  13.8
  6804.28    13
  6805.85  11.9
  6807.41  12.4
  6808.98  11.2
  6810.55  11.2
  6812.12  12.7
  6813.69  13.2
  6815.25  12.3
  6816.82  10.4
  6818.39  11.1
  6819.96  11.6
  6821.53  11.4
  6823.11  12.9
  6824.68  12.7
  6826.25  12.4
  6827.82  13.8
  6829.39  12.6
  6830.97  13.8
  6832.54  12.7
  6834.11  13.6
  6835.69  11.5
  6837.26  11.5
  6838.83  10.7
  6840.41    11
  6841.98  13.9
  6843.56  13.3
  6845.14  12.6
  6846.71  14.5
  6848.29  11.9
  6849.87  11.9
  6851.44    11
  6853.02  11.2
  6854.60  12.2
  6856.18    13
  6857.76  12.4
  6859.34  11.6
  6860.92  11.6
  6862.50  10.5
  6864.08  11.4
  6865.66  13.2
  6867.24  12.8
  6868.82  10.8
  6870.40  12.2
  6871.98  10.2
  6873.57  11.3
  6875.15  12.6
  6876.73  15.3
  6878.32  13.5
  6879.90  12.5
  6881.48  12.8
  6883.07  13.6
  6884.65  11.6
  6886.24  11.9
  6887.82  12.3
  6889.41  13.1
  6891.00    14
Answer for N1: 0.03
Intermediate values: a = 1.1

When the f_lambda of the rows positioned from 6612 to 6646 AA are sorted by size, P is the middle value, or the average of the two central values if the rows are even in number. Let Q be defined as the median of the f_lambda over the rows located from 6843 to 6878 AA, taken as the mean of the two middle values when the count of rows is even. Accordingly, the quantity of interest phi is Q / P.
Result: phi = 0.84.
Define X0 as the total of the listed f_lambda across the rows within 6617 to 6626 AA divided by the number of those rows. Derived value 15.1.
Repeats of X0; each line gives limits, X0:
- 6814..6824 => 11.6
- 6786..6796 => 11.6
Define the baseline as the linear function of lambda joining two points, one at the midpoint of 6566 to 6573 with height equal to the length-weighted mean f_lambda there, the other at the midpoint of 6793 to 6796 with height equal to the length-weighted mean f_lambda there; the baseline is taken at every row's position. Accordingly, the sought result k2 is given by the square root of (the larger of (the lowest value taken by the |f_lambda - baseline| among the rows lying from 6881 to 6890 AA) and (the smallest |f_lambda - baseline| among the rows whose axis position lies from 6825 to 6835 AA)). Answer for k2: 1.48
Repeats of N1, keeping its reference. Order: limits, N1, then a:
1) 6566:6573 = -0.14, 0.7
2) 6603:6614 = -0.05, 0.9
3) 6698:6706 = -0.48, 0.3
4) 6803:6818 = -0.12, 0.8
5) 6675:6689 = 0.01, 1.0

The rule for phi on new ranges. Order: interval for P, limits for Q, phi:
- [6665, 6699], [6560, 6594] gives 1.14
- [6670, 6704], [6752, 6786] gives 0.91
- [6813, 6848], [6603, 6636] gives 1.18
